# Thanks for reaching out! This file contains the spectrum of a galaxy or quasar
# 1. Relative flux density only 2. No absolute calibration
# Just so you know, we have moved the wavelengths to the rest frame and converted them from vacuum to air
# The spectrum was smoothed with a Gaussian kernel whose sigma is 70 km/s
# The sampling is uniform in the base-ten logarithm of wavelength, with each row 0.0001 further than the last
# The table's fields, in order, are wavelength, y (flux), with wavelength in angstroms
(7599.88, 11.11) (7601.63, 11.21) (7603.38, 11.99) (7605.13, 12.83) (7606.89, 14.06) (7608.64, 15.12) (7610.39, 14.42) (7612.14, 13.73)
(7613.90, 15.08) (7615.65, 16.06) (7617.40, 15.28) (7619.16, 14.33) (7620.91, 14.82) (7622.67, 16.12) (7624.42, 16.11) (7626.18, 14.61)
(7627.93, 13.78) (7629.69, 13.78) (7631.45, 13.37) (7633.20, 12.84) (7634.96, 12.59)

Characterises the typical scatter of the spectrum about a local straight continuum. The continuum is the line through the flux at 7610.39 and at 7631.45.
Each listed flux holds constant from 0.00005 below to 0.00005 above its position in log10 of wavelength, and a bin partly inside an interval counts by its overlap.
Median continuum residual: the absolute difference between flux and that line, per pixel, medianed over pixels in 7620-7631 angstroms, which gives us 0.95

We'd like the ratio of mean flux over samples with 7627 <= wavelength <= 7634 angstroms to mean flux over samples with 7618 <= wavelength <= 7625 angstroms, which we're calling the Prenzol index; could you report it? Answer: 0.88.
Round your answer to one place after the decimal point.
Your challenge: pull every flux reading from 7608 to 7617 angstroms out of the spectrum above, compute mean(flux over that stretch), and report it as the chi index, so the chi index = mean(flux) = 14.9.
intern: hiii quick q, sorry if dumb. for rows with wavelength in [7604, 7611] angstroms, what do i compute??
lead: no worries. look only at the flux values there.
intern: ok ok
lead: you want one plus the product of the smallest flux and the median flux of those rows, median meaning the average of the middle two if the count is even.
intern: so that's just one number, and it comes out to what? 184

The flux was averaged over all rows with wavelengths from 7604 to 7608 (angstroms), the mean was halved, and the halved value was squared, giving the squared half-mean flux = 45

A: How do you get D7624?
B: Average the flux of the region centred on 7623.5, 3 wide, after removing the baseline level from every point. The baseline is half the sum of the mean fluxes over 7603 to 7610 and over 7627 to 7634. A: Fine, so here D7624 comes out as 2.6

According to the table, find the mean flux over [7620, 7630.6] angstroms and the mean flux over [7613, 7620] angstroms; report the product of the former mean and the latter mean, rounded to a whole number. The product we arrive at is 226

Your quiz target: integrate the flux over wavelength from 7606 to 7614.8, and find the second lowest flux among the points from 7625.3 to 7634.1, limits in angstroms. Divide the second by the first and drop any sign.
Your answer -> 0.105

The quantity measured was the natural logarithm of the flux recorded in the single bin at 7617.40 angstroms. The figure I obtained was 2.73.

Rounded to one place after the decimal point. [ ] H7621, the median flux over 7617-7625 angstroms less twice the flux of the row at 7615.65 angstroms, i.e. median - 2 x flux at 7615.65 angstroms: -16.8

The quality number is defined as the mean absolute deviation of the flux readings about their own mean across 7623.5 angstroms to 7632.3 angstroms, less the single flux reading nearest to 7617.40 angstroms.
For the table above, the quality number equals -14.5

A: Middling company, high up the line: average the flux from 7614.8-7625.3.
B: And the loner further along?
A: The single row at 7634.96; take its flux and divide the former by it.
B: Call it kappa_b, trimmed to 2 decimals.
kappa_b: 1.23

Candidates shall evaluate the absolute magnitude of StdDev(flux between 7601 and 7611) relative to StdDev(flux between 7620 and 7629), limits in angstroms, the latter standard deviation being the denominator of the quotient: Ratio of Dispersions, 1.5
